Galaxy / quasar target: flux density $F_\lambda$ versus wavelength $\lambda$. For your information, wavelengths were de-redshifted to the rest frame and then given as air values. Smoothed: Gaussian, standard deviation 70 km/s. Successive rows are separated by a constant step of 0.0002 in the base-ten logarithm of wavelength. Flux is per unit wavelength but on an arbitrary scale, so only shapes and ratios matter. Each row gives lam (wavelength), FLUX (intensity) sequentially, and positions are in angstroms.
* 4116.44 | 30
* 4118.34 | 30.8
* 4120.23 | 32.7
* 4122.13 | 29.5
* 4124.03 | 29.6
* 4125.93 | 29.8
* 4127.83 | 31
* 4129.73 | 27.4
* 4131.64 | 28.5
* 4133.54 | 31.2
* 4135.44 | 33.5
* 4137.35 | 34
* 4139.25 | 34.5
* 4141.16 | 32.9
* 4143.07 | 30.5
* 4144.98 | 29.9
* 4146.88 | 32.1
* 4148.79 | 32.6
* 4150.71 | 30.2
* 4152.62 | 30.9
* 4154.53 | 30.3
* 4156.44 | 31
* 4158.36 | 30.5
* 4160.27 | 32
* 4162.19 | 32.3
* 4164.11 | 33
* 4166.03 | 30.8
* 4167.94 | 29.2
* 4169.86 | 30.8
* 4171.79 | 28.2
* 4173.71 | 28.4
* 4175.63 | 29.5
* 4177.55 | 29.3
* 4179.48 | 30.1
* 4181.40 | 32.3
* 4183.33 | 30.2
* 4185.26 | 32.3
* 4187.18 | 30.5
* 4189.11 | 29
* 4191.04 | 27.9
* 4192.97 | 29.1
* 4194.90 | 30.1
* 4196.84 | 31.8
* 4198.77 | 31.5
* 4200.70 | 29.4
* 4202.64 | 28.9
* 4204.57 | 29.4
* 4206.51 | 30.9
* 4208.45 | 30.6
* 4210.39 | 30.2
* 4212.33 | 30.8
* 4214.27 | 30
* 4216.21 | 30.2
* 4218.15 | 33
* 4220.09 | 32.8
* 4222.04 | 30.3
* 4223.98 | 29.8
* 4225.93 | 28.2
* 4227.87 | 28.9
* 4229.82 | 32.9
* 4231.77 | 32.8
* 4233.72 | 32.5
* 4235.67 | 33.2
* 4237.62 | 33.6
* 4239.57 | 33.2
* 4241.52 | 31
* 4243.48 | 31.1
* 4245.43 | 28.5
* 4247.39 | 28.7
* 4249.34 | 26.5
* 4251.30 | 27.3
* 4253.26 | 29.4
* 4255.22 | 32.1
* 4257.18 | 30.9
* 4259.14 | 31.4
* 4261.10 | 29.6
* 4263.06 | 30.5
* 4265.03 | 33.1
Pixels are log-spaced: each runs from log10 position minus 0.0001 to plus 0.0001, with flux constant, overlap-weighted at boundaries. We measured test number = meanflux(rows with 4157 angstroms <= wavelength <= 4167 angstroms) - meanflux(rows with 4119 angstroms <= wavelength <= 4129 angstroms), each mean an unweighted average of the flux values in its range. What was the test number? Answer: 1.2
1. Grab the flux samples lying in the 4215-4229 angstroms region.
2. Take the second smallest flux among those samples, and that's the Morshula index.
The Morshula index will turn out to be 28.9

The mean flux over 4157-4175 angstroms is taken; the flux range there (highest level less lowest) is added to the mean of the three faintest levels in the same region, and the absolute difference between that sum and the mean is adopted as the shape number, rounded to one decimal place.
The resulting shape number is 2.8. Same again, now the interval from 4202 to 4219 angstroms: 3.1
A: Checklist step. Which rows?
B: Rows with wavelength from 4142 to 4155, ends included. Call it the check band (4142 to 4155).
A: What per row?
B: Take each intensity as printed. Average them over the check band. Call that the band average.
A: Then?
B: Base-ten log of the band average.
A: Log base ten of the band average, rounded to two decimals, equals 1.49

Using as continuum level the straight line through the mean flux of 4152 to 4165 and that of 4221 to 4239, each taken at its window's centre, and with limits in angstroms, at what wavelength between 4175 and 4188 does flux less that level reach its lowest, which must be 4177.55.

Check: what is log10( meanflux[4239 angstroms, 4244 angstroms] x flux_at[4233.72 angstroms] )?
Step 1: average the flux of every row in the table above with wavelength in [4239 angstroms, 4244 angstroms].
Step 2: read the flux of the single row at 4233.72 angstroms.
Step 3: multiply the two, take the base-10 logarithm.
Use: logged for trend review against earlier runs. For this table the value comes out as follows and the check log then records 3.01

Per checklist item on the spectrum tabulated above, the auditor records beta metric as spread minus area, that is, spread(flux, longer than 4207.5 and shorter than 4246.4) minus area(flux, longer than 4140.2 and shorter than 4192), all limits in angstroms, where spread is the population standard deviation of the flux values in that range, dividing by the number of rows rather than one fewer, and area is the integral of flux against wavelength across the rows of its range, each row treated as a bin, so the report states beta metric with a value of -1584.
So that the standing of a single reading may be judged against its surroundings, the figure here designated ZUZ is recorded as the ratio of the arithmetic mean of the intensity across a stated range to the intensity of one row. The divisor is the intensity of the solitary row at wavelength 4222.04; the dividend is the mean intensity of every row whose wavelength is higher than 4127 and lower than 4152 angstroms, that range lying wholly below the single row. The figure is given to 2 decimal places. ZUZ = 1.04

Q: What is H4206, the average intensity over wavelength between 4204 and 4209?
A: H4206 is 30.3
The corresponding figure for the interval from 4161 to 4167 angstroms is 32.0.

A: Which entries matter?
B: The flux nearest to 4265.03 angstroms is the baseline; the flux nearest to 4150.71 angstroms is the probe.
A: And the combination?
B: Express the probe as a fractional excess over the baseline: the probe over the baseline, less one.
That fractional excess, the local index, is -0.088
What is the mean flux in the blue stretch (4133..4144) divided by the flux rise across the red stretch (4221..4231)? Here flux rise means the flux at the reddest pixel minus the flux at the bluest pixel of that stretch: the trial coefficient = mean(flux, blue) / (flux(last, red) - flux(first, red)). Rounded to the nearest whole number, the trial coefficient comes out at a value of 13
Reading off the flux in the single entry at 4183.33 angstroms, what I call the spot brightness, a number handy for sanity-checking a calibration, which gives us 30.2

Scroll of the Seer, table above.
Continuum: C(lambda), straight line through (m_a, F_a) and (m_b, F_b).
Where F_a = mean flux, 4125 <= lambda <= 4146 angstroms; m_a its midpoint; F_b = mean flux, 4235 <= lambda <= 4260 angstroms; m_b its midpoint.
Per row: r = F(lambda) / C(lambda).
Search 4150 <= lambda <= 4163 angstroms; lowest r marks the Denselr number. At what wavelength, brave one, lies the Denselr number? 4150.71 angstroms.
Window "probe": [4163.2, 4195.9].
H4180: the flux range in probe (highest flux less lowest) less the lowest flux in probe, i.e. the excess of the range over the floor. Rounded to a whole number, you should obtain -23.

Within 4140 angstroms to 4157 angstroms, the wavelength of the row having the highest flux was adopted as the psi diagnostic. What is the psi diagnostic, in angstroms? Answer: 4141.16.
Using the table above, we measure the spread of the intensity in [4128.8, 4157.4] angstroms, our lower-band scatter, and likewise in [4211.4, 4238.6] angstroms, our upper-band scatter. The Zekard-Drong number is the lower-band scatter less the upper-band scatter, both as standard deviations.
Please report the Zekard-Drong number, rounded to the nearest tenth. 0.2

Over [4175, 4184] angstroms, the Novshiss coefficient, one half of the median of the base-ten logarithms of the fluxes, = 0.739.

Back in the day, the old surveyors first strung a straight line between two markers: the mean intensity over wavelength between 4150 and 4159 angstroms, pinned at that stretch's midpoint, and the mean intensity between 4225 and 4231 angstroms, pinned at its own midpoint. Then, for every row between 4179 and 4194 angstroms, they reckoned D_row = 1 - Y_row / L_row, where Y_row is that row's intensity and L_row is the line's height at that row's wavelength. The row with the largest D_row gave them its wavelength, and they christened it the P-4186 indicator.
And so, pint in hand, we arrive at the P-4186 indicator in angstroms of 4191.04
